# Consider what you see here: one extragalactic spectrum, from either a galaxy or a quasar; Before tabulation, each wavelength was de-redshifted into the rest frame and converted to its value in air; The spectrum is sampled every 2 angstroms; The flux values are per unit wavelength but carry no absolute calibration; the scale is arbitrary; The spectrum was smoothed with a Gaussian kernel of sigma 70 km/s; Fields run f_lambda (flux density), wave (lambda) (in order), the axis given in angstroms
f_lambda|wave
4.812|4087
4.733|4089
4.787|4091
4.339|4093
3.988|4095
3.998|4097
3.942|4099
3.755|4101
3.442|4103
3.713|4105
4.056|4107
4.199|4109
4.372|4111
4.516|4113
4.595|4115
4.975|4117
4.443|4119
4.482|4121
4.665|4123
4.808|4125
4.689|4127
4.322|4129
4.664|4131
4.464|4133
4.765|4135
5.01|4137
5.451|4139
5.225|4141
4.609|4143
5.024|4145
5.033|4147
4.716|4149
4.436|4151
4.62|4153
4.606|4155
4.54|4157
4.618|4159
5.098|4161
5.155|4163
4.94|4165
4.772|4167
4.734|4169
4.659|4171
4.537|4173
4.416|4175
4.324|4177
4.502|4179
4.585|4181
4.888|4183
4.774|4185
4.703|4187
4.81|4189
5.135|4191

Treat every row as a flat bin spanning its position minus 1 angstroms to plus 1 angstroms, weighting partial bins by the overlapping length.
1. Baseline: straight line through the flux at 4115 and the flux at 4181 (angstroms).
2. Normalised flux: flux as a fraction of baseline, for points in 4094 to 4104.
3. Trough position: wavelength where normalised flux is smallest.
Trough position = 4103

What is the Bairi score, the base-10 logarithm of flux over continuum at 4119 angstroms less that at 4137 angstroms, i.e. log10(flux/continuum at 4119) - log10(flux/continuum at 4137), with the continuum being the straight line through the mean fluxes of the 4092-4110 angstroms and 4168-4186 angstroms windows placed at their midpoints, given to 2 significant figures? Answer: -0.036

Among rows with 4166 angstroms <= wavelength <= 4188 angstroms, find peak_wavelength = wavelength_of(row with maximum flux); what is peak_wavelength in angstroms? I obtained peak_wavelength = 4183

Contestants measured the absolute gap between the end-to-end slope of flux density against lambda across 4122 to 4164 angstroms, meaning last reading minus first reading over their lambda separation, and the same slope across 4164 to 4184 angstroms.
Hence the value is 0.015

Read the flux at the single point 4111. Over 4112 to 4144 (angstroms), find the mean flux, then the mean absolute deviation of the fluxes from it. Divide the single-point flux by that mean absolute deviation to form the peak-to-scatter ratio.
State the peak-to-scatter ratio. 18.9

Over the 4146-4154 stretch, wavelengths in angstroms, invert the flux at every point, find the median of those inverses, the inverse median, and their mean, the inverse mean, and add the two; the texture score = 0.43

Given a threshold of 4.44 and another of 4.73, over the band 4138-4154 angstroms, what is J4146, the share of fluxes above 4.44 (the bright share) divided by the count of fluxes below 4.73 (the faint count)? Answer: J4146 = 0.22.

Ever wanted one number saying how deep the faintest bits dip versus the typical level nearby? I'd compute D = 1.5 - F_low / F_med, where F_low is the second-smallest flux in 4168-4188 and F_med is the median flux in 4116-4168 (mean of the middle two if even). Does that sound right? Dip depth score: 0.56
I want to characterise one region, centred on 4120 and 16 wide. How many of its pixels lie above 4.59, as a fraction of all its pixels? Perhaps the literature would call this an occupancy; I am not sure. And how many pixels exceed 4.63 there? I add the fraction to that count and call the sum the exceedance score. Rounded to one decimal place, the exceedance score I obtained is 4.6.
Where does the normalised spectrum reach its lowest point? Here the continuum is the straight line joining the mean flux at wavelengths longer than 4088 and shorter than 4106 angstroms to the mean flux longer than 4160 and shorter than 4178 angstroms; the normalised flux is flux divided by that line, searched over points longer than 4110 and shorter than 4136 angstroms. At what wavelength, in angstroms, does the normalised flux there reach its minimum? 4129 angstroms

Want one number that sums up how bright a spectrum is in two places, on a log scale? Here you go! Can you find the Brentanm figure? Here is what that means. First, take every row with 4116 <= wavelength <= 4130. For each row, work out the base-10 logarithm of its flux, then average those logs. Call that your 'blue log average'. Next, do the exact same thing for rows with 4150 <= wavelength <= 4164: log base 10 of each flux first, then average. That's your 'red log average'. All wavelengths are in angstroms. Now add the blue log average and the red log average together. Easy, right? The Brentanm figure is 1.34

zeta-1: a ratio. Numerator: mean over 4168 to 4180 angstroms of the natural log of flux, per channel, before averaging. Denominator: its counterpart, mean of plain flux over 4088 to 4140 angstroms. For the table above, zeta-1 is 0.341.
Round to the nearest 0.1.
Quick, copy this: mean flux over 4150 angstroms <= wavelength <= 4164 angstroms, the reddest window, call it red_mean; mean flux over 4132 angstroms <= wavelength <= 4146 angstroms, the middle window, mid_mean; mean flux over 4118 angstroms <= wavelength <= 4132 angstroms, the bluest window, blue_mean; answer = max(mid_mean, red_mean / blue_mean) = 4.9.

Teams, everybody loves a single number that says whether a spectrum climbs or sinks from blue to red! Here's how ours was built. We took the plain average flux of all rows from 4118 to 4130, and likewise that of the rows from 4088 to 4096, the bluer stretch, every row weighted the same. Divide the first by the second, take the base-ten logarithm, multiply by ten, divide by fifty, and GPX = 0.002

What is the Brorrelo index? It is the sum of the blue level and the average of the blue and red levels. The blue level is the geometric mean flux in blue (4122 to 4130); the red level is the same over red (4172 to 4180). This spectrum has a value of 9.1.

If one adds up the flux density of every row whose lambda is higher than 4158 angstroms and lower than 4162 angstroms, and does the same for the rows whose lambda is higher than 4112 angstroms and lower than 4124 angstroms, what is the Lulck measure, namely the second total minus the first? 18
